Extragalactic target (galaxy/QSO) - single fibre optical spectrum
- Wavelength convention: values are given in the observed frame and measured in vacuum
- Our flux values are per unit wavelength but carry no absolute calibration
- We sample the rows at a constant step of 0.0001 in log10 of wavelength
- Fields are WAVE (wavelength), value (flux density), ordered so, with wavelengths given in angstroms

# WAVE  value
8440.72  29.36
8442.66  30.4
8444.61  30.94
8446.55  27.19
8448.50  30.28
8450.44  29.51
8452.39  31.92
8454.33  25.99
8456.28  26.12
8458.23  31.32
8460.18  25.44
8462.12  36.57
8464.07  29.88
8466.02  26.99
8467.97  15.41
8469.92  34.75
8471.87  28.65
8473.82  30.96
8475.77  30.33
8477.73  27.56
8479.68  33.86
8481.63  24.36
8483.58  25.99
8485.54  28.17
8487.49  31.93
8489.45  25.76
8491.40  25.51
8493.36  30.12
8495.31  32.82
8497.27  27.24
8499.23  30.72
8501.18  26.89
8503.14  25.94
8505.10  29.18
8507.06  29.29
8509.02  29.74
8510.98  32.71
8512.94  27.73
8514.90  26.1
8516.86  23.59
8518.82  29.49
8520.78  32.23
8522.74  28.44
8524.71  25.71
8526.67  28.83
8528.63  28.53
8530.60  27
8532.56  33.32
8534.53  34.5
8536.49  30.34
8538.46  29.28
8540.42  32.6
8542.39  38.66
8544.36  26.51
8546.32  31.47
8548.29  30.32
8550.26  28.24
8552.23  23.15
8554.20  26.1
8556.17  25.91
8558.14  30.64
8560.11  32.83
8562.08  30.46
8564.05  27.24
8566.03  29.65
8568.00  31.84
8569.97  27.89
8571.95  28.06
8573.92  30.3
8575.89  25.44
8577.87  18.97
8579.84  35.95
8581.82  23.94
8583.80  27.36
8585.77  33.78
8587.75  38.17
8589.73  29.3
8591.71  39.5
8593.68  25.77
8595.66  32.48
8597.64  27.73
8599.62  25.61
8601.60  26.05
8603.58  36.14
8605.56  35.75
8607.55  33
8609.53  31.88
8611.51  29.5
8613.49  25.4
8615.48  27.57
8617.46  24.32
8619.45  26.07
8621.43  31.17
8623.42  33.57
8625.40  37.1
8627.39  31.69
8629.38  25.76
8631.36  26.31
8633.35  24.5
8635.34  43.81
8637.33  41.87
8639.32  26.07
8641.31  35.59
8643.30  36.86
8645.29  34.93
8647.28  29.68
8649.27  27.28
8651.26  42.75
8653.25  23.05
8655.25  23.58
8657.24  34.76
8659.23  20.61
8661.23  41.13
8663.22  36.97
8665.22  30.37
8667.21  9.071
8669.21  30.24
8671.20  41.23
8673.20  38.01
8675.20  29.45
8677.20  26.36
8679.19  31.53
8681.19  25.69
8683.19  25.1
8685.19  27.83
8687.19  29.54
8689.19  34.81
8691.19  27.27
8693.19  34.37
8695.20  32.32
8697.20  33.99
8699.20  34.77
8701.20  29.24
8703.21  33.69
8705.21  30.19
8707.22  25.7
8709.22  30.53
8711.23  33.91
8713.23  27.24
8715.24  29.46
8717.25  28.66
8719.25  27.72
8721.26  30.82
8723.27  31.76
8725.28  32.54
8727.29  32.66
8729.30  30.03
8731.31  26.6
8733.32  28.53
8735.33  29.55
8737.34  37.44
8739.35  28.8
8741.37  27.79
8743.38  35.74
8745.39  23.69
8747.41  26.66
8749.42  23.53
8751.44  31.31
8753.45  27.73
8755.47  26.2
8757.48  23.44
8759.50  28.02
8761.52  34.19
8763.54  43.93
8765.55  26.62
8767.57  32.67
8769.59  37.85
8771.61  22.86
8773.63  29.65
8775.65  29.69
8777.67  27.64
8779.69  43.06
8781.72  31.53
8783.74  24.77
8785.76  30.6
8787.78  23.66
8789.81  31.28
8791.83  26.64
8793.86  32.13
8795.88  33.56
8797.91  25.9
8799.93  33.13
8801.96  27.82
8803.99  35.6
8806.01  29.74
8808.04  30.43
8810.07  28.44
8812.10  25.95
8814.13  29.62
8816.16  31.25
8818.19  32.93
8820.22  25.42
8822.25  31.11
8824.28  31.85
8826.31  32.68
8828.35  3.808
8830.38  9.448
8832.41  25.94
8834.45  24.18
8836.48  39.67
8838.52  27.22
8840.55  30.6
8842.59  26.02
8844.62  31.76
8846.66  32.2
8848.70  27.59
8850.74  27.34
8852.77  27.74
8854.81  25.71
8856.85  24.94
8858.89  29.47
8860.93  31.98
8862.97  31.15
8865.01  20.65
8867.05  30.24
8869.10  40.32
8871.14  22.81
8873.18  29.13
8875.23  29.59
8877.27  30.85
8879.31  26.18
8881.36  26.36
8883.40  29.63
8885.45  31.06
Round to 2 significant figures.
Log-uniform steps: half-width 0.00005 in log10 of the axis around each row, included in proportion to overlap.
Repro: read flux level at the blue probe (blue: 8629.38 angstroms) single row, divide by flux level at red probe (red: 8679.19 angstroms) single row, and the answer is 0.82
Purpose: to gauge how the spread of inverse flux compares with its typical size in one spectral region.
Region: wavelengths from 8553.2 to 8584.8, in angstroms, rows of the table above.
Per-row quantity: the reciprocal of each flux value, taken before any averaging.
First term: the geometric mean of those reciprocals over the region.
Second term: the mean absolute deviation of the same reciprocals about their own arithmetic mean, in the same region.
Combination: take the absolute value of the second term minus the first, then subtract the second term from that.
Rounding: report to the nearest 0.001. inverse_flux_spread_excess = 0.028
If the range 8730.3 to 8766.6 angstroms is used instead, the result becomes 0.026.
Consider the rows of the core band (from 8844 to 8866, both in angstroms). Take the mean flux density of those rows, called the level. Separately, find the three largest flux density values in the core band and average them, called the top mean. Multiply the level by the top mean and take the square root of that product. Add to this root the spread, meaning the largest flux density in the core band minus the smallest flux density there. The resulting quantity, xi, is 42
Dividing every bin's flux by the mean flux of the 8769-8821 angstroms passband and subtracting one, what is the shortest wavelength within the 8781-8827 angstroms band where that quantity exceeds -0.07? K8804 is 8781.72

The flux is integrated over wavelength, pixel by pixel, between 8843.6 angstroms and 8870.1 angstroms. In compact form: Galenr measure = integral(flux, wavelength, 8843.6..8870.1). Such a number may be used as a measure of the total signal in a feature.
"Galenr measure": 777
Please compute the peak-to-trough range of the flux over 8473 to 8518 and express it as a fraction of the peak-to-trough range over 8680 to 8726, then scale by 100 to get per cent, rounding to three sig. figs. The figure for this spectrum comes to 106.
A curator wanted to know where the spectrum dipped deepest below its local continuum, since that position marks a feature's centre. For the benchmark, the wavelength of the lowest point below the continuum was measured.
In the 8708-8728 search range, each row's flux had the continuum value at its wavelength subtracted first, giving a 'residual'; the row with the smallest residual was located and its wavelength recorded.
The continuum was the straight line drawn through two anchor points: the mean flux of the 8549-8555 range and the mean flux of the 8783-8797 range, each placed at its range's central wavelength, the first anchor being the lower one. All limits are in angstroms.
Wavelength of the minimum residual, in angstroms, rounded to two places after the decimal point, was 8713.23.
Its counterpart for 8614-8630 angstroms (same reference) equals 8617.46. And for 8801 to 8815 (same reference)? 8812.10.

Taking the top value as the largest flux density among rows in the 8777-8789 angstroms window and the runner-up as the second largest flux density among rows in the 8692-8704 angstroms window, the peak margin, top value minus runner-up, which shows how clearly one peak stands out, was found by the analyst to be 8.7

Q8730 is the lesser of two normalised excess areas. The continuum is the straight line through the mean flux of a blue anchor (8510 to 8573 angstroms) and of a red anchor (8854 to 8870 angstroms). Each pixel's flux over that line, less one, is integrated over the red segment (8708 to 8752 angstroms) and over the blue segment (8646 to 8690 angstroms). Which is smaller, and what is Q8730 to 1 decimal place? 0.7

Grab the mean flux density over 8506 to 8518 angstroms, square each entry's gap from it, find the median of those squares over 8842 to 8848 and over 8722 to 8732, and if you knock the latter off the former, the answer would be 0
